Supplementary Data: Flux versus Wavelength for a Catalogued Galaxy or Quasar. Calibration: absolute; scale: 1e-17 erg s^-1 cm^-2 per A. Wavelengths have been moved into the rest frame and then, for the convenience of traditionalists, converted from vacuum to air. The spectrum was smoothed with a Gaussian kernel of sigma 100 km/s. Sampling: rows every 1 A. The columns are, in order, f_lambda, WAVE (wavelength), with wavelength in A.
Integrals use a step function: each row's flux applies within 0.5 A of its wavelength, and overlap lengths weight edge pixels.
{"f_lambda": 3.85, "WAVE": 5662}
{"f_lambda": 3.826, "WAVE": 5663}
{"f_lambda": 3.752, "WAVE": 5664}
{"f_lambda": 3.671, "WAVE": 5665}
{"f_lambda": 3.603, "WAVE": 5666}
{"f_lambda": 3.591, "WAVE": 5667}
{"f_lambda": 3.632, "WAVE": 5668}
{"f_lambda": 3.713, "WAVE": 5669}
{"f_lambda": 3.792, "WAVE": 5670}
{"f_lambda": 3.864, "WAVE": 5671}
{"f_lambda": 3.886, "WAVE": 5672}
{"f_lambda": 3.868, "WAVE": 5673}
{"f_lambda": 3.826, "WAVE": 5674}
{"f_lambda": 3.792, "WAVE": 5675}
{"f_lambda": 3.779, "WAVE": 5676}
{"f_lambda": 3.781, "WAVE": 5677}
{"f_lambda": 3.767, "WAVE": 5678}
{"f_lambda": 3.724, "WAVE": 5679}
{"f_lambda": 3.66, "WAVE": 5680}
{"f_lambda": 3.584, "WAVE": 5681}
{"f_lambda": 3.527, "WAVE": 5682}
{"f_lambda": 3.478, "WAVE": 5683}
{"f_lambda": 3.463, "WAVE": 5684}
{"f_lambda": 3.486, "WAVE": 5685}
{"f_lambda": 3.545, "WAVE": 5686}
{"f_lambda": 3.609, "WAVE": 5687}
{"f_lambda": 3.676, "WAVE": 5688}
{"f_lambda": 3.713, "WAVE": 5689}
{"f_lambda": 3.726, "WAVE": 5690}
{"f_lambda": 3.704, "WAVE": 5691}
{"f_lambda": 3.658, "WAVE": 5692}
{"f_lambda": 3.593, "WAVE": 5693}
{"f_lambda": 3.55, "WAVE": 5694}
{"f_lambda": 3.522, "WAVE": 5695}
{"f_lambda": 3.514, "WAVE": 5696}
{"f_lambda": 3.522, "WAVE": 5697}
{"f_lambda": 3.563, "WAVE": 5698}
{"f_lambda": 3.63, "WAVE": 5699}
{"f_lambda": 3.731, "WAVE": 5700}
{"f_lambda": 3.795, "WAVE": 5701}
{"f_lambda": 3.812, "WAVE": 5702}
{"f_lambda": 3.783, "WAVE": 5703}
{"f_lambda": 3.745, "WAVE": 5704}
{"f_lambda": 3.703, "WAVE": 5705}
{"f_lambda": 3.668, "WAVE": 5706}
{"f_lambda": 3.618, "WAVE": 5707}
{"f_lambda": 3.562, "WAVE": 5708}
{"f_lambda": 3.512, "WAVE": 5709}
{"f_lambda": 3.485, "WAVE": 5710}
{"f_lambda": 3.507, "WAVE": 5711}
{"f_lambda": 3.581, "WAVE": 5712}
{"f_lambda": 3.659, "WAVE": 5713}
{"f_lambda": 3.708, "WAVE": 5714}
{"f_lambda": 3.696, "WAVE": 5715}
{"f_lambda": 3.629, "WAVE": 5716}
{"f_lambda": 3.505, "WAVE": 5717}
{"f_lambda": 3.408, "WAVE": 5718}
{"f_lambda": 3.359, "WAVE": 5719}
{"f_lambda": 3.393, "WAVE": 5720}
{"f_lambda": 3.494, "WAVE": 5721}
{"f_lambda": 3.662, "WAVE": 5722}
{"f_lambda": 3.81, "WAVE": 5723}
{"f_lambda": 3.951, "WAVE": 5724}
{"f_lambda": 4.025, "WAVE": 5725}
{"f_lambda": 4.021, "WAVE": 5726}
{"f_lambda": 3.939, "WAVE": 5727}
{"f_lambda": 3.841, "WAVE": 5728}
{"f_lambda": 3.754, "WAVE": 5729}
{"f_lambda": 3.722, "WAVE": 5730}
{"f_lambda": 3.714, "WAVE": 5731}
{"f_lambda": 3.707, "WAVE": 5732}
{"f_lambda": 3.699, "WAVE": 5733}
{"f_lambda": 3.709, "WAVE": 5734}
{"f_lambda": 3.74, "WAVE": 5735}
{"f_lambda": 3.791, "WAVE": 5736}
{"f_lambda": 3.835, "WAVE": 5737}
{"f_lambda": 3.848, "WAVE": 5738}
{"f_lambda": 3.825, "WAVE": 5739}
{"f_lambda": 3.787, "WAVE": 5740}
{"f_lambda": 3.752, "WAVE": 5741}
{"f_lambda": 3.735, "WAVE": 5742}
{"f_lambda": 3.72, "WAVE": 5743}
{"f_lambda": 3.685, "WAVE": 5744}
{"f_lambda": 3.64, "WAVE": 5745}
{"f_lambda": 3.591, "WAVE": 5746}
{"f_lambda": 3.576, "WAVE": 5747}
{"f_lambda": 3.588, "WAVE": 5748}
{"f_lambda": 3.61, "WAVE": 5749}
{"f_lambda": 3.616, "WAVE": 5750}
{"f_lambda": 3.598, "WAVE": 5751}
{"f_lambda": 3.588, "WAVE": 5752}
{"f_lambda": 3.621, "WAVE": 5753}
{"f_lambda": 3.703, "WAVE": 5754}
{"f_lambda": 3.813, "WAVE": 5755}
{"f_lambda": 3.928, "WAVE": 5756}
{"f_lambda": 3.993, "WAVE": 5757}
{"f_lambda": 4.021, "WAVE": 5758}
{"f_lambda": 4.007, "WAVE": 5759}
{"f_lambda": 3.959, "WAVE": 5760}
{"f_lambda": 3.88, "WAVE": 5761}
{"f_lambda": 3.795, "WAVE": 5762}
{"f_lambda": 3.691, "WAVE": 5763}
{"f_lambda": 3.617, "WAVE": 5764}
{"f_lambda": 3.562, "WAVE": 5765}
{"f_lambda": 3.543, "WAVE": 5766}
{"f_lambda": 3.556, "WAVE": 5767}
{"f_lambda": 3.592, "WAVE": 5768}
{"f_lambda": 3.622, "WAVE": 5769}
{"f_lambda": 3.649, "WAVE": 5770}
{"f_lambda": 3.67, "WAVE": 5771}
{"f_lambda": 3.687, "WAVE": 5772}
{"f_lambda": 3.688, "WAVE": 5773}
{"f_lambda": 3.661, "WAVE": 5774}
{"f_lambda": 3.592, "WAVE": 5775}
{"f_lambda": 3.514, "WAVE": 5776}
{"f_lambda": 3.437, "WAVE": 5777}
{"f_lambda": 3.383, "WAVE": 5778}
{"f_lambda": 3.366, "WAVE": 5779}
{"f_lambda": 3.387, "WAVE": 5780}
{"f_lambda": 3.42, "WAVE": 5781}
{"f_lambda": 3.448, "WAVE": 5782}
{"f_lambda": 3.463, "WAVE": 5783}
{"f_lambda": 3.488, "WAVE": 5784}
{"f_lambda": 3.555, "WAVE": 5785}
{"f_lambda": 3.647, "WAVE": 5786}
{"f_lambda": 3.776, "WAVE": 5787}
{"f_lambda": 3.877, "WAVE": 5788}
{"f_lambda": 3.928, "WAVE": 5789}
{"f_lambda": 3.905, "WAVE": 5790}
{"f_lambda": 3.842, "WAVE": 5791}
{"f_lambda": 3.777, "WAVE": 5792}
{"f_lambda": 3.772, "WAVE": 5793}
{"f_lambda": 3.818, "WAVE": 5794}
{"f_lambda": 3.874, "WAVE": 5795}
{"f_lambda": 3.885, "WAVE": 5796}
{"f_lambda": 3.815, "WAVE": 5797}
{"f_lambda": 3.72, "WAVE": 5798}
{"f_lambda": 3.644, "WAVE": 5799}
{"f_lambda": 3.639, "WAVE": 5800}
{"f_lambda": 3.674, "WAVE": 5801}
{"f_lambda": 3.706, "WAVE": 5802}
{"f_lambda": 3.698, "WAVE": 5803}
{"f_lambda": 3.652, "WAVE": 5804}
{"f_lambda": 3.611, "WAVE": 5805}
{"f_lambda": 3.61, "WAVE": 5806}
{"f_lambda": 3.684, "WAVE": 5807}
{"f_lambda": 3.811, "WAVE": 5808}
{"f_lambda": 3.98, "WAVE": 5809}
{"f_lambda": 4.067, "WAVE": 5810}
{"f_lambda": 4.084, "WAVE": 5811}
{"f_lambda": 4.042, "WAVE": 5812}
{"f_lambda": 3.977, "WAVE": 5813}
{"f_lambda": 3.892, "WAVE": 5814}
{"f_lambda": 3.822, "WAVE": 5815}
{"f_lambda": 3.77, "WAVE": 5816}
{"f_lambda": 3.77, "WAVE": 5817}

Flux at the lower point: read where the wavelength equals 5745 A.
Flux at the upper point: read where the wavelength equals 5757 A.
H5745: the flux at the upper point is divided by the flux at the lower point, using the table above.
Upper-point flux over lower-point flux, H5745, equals 1.10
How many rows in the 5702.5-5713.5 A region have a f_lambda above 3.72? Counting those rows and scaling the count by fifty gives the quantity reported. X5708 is 100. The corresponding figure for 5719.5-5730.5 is 400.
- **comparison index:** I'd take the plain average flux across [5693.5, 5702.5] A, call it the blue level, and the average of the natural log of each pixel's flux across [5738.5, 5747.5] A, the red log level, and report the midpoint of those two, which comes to 2.47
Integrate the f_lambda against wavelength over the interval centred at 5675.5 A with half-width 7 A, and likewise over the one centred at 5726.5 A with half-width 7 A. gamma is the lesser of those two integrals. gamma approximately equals 52.6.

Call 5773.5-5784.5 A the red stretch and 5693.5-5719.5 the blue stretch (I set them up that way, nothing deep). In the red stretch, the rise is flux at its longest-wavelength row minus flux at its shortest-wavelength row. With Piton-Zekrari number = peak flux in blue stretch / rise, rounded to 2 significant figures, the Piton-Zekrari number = -22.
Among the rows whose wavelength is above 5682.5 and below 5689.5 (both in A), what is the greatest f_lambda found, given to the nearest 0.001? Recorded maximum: 3.713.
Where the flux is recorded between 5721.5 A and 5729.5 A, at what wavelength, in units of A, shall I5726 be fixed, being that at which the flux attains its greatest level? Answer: 5725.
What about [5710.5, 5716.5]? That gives 5714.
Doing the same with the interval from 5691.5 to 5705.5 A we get 5702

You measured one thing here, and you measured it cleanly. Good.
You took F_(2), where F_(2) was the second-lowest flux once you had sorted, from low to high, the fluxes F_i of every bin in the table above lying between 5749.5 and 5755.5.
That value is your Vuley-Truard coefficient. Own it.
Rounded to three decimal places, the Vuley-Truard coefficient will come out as 3.598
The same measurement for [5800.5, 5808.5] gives 3.611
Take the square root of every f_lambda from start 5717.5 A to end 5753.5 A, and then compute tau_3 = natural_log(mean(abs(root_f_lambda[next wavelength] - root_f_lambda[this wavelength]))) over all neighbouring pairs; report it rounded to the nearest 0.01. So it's -4.46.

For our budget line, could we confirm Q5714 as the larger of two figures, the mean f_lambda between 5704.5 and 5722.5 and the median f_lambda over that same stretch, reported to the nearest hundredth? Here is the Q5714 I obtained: 3.57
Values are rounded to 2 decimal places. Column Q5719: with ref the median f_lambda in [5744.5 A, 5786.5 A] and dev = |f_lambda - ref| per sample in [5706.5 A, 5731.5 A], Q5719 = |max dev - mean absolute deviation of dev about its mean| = 0.32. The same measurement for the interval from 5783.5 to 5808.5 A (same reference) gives 0.23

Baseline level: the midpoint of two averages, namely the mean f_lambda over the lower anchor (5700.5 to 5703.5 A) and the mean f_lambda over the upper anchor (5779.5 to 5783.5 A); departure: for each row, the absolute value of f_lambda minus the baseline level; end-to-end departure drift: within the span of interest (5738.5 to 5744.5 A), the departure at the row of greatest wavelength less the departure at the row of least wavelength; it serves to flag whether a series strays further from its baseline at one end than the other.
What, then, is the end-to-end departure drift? -0.14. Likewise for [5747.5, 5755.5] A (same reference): 0.17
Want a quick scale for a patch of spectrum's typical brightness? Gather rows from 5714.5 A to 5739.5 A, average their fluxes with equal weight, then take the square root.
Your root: 1.93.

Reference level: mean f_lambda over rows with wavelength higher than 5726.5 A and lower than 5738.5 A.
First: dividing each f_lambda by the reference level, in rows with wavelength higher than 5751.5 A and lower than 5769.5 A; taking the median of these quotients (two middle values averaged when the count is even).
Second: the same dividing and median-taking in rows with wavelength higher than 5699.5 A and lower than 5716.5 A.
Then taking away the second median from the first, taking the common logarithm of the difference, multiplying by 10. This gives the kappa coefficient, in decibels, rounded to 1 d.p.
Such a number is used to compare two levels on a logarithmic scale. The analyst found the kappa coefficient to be -21.1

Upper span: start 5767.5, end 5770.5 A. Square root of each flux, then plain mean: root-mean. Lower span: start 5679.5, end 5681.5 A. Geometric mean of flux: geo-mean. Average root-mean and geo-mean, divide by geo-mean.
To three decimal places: 0.763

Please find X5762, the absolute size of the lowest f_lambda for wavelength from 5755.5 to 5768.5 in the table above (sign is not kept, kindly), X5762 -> 3.54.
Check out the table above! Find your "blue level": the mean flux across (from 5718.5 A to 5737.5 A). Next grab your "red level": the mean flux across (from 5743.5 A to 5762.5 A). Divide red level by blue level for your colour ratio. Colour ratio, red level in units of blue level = 1.00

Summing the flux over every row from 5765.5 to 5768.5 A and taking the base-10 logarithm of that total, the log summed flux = 1.03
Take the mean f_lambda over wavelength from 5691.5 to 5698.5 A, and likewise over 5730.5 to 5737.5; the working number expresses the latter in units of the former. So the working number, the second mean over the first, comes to 1.05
